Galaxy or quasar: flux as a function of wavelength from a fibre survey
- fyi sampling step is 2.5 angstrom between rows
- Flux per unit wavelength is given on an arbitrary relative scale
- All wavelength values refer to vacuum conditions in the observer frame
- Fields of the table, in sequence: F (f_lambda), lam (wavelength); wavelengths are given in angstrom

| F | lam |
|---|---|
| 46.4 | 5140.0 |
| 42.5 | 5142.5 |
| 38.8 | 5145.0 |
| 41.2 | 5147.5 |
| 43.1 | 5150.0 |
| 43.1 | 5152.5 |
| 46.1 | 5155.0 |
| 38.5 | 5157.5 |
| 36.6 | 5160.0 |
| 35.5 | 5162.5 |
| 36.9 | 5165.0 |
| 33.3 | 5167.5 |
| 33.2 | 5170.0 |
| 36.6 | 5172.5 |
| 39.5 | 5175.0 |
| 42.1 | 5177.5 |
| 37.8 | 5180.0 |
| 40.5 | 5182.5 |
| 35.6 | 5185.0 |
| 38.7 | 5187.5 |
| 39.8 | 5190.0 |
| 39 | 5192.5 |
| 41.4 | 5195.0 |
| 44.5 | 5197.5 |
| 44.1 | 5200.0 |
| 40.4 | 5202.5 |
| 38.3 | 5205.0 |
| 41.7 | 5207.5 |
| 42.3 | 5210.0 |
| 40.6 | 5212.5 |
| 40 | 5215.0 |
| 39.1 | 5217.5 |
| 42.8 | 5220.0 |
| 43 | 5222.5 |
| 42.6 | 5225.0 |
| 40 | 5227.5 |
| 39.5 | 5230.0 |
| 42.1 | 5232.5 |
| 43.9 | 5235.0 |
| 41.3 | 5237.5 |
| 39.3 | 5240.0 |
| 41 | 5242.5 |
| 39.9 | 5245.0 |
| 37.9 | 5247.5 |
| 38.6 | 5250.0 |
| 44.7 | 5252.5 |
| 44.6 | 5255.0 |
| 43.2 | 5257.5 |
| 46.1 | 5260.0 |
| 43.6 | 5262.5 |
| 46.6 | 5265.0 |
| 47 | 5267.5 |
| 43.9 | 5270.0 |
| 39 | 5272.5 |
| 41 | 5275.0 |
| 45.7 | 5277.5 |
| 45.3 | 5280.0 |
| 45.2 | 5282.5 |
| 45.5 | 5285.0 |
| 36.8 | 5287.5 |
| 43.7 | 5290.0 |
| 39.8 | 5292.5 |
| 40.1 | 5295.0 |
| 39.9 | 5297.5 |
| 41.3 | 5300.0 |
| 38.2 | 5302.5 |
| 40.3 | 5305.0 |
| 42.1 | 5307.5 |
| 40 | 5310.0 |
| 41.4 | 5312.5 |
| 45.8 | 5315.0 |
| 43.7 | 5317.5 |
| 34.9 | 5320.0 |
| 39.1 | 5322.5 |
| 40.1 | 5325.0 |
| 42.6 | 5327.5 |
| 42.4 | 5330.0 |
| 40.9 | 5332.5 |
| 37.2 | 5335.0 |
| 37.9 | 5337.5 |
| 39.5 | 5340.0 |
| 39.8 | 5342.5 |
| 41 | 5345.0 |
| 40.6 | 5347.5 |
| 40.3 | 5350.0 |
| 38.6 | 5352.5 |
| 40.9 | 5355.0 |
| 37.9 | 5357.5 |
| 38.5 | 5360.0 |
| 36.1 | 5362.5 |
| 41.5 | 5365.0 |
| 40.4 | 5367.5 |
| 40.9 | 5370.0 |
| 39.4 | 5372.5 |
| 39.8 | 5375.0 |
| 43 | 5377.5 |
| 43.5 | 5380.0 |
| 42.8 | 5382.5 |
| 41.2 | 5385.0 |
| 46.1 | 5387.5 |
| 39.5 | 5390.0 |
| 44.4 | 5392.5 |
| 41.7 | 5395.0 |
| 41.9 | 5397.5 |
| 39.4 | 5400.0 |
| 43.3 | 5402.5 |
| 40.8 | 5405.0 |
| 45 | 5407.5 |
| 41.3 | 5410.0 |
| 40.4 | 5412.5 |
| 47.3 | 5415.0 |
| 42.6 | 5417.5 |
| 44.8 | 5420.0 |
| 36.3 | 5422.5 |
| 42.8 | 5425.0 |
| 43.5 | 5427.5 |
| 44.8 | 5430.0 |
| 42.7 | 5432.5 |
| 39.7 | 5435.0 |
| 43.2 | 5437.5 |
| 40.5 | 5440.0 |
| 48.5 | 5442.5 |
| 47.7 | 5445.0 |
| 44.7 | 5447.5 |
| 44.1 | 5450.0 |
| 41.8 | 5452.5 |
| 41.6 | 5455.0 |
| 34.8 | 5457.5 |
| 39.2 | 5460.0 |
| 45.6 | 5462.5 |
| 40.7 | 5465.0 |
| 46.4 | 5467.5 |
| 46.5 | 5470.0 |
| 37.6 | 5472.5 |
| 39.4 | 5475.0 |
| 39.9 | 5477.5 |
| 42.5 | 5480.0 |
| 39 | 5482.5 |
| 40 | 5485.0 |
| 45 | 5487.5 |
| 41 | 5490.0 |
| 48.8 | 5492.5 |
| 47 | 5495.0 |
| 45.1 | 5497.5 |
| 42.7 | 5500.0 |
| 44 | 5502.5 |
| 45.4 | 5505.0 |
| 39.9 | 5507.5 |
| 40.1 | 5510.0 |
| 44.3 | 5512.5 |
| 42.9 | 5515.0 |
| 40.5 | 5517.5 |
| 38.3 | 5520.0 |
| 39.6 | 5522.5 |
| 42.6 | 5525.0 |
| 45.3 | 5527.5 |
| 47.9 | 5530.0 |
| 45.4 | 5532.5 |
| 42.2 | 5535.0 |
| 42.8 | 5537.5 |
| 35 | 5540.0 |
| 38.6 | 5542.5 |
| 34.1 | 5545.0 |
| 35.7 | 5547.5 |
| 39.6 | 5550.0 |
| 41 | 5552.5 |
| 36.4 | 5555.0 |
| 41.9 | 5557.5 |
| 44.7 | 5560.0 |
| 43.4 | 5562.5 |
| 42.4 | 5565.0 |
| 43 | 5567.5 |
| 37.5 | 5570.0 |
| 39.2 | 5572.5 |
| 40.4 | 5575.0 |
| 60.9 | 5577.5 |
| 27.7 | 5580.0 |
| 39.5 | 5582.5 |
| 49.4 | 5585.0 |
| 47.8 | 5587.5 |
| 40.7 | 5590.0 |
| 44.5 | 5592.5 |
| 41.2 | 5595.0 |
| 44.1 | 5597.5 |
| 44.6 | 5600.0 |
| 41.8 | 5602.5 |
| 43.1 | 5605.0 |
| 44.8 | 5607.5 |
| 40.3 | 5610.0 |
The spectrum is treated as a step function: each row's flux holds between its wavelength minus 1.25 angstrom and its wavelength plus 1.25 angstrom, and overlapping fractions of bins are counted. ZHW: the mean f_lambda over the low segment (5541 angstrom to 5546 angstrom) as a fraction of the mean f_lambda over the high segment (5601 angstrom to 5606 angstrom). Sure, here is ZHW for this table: 0.86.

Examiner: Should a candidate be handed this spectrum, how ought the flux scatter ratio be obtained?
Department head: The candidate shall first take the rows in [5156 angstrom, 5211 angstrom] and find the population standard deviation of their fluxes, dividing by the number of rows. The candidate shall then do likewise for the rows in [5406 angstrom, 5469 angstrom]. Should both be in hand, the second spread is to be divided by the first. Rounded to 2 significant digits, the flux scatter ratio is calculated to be 1.1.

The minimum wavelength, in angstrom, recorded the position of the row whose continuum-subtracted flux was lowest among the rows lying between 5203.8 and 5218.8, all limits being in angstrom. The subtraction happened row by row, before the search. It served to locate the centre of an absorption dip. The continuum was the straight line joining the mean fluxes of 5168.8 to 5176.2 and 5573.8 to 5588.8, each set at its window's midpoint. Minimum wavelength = 5205.0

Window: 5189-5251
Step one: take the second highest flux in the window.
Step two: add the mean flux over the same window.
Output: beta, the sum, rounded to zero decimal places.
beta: 85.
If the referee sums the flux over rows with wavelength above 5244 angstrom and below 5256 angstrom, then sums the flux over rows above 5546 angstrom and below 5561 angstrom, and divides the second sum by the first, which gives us 1.2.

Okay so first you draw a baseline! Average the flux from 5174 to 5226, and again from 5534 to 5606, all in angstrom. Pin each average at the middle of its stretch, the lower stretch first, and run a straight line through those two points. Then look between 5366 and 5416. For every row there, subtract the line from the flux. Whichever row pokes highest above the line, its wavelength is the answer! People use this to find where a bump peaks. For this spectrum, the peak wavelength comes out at 5415.0 angstrom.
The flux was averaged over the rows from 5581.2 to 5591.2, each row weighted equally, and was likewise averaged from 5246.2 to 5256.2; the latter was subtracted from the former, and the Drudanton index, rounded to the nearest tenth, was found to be 2.9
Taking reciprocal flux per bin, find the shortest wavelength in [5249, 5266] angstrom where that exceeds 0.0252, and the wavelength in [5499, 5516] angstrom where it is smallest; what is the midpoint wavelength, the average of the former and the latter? 5377.5 angstrom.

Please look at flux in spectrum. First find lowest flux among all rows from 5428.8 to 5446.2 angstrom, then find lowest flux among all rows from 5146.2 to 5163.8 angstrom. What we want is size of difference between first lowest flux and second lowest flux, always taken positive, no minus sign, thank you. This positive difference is 4.2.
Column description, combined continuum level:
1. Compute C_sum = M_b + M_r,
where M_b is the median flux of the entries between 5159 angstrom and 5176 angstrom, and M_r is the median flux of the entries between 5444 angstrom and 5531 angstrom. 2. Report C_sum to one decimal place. 79.2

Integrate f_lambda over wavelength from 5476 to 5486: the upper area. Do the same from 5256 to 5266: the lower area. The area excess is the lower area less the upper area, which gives 45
